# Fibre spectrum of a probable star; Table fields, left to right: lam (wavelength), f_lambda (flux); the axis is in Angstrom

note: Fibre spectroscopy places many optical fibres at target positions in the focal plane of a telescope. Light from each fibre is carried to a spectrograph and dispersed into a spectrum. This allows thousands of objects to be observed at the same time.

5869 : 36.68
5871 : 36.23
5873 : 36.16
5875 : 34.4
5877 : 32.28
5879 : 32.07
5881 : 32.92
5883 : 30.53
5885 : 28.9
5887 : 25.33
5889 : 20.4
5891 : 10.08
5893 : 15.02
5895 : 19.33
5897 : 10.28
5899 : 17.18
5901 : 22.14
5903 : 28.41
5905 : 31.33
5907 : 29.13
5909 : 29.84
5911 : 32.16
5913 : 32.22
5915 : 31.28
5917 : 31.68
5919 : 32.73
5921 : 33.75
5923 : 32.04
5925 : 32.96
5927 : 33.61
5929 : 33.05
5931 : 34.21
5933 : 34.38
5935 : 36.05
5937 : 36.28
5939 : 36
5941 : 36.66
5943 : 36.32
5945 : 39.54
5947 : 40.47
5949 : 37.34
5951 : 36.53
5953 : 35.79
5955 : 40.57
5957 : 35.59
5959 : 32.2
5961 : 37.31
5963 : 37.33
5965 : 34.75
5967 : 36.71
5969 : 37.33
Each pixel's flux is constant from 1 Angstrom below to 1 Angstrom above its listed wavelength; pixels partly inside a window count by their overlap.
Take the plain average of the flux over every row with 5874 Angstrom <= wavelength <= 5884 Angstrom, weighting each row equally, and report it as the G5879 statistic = 32.4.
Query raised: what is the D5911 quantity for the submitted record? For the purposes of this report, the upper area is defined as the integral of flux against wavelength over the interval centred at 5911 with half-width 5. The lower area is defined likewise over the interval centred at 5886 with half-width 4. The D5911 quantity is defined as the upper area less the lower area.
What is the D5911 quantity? 99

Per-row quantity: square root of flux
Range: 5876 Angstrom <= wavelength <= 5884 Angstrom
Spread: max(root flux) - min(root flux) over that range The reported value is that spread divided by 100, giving 0.0021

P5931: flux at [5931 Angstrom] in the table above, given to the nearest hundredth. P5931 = 34.21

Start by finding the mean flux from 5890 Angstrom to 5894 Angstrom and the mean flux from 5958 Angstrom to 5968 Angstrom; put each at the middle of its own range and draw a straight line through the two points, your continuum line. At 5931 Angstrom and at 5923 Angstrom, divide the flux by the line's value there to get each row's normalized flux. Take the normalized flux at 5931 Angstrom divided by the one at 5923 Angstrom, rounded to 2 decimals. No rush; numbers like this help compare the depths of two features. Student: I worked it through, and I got 0.96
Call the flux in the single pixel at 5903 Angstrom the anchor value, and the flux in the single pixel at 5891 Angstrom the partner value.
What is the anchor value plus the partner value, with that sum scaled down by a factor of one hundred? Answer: 0.38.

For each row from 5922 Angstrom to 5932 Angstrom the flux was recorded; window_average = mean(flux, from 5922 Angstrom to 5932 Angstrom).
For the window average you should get 33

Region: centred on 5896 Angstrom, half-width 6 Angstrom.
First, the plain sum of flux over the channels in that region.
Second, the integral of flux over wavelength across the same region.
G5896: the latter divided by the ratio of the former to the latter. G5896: 376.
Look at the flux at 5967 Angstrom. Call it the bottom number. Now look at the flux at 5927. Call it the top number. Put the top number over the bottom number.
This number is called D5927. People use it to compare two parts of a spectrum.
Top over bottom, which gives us 0.92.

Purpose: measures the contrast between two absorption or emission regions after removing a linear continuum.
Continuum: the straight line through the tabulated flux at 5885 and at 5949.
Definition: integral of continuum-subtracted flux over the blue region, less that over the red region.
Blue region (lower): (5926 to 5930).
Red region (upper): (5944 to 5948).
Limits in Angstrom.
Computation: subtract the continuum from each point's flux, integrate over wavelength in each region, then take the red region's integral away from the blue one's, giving -17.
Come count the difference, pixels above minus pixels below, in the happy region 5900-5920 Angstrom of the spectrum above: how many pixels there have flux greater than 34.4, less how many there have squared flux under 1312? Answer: -10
